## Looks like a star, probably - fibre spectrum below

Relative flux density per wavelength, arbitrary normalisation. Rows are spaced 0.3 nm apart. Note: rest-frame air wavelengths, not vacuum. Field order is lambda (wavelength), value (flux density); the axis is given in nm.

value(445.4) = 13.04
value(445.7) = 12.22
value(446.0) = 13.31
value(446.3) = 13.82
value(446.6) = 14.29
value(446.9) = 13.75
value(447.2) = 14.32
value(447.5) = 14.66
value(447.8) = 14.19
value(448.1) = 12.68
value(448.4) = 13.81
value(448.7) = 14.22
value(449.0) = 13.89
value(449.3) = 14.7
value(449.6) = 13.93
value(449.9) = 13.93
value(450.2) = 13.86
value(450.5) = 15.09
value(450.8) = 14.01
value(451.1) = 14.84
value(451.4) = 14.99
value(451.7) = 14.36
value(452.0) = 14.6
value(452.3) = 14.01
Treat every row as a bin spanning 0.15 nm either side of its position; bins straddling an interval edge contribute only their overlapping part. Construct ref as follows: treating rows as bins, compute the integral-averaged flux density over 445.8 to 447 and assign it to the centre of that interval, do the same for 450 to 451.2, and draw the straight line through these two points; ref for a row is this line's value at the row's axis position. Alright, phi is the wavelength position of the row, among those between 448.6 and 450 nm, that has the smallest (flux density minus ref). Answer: 449.9 nm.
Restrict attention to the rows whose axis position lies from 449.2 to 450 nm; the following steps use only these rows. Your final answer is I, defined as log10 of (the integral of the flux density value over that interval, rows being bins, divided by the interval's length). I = 1.15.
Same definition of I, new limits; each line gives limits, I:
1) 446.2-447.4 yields 1.15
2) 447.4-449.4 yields 1.15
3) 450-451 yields 1.16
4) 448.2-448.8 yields 1.14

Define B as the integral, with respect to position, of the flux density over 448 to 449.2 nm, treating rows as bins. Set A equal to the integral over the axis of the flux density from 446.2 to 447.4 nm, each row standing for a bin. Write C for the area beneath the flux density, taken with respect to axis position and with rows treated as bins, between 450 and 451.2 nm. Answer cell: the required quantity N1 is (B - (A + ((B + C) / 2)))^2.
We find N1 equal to 299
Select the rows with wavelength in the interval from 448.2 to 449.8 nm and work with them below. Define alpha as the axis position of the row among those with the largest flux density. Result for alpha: 449.3 nm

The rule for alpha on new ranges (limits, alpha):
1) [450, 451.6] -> 450.5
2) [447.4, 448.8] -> 447.5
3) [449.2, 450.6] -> 450.5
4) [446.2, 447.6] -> 447.5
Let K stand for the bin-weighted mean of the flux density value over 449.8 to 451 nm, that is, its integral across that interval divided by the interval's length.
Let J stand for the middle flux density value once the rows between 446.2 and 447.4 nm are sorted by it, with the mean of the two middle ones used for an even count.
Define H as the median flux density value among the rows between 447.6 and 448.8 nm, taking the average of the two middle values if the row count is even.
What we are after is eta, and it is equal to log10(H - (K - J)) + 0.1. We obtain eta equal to 1.24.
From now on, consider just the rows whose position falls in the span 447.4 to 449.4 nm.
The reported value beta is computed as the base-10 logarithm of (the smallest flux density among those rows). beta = 1.10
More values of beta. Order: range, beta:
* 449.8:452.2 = 1.14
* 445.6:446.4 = 1.09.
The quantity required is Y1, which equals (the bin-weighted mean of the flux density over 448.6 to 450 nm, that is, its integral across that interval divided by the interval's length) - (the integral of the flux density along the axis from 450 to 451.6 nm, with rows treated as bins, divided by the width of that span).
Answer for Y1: -0.4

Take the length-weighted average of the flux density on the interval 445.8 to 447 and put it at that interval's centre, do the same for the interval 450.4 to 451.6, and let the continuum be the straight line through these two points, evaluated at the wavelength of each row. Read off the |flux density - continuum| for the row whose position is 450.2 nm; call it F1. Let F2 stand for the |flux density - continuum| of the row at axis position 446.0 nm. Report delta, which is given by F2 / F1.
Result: 0.50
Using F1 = 0.67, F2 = 0.3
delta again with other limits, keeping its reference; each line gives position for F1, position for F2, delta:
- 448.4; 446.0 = 0.98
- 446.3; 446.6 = 4.62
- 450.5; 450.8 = 1.32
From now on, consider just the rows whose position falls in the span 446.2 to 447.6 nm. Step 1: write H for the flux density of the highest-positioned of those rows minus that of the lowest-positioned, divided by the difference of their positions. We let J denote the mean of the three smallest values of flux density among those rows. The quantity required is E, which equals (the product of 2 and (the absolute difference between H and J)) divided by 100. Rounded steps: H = 0.7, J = 14.0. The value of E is 0.265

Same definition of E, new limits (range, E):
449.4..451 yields 0.277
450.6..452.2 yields 0.277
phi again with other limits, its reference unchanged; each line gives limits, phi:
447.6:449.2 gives 448.1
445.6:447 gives 445.7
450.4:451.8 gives 450.8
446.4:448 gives 446.9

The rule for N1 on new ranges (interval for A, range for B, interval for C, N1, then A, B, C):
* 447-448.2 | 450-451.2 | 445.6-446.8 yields 264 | 16.8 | 17.3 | 16.2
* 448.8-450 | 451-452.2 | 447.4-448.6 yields 270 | 16.9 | 17.6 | 16.6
